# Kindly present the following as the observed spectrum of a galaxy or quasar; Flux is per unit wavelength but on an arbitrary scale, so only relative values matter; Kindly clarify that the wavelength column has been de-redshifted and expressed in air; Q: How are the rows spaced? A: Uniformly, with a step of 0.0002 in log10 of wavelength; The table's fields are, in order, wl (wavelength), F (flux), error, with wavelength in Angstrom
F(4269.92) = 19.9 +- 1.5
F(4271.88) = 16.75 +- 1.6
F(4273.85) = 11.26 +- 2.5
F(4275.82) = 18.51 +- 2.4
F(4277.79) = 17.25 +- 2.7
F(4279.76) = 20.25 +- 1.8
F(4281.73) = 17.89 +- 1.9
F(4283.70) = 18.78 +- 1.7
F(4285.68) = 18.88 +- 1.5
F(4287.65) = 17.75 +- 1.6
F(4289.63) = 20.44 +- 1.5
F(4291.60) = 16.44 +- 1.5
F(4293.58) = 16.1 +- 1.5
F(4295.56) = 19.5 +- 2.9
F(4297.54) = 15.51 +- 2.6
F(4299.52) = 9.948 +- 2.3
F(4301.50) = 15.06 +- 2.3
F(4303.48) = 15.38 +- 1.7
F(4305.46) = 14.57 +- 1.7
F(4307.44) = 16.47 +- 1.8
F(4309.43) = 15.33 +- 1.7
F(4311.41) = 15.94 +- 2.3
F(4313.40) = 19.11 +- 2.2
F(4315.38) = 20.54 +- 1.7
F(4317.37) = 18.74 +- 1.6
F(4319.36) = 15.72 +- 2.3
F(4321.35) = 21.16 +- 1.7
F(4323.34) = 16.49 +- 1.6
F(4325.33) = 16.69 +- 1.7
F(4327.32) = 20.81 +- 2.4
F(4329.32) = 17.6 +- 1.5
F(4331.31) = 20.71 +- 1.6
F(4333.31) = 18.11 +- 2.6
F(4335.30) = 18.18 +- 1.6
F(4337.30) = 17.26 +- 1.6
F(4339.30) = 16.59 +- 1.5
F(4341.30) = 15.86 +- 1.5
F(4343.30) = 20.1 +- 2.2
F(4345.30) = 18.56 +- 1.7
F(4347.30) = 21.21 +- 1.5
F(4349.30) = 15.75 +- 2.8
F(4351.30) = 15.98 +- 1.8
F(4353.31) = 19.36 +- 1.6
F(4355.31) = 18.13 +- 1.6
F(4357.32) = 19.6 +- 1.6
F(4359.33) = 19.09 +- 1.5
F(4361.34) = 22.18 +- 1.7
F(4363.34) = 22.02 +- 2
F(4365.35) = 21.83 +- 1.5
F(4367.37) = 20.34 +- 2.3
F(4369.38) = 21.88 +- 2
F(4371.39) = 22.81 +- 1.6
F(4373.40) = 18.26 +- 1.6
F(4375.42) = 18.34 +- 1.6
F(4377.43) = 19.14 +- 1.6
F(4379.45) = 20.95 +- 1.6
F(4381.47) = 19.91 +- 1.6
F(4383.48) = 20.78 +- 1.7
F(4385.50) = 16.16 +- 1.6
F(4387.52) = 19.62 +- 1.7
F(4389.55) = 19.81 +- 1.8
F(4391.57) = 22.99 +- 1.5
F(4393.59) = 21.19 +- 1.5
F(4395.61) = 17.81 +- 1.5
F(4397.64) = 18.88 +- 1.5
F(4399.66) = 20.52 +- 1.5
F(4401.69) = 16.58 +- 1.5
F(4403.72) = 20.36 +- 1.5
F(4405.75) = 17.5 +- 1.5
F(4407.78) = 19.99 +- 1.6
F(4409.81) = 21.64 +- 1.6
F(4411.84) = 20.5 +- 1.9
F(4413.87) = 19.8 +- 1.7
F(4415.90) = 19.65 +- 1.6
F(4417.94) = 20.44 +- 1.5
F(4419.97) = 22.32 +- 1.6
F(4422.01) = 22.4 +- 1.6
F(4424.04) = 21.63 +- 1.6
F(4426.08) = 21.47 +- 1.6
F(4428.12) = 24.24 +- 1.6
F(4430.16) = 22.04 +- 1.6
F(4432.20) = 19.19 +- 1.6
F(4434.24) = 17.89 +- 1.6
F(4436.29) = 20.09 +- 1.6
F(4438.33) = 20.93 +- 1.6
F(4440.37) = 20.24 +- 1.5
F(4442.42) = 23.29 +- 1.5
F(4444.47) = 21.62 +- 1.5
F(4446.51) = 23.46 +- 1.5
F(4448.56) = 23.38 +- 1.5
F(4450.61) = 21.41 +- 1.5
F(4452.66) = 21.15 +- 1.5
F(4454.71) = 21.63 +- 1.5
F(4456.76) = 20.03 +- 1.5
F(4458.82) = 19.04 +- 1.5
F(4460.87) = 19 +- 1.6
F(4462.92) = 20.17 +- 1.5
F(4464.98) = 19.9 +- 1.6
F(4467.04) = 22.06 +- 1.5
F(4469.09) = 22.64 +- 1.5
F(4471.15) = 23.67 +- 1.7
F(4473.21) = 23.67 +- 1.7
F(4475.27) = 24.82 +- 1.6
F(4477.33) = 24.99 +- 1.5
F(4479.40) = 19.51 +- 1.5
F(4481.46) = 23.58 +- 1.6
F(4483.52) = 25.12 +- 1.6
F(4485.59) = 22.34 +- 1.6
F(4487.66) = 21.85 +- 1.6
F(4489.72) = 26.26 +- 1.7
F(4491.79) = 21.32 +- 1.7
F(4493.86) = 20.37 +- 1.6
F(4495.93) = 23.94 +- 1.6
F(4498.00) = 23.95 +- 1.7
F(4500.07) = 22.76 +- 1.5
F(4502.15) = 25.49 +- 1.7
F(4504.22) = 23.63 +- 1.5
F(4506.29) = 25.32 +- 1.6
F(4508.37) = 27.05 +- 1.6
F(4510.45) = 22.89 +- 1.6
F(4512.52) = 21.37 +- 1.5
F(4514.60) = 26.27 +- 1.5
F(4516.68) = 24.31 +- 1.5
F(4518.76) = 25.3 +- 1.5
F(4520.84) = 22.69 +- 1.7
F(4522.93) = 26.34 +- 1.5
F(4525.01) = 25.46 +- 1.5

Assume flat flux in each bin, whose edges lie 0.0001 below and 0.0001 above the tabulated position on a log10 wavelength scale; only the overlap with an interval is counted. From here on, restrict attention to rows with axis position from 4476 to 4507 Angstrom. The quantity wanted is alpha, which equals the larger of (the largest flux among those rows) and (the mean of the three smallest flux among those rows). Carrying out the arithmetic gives 26.3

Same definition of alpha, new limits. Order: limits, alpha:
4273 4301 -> 20.4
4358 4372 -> 22.8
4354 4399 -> 23.0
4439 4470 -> 23.5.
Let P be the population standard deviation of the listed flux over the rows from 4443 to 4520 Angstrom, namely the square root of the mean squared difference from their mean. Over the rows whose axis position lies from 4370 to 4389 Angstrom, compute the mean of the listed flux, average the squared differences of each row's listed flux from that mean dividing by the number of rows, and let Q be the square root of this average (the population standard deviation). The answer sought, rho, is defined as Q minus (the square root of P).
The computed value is 0.3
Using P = 2.1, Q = 1.80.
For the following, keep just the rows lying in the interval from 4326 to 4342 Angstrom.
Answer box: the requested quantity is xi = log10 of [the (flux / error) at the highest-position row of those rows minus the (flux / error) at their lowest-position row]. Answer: 0.28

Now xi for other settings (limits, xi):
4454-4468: -0.54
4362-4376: -0.34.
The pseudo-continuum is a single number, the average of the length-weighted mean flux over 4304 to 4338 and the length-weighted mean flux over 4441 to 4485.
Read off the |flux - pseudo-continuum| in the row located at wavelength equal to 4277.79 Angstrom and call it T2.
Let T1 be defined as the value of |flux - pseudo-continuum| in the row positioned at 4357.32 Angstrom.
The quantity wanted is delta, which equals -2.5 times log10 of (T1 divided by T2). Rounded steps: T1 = 0.4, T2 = 2.7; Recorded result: 2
